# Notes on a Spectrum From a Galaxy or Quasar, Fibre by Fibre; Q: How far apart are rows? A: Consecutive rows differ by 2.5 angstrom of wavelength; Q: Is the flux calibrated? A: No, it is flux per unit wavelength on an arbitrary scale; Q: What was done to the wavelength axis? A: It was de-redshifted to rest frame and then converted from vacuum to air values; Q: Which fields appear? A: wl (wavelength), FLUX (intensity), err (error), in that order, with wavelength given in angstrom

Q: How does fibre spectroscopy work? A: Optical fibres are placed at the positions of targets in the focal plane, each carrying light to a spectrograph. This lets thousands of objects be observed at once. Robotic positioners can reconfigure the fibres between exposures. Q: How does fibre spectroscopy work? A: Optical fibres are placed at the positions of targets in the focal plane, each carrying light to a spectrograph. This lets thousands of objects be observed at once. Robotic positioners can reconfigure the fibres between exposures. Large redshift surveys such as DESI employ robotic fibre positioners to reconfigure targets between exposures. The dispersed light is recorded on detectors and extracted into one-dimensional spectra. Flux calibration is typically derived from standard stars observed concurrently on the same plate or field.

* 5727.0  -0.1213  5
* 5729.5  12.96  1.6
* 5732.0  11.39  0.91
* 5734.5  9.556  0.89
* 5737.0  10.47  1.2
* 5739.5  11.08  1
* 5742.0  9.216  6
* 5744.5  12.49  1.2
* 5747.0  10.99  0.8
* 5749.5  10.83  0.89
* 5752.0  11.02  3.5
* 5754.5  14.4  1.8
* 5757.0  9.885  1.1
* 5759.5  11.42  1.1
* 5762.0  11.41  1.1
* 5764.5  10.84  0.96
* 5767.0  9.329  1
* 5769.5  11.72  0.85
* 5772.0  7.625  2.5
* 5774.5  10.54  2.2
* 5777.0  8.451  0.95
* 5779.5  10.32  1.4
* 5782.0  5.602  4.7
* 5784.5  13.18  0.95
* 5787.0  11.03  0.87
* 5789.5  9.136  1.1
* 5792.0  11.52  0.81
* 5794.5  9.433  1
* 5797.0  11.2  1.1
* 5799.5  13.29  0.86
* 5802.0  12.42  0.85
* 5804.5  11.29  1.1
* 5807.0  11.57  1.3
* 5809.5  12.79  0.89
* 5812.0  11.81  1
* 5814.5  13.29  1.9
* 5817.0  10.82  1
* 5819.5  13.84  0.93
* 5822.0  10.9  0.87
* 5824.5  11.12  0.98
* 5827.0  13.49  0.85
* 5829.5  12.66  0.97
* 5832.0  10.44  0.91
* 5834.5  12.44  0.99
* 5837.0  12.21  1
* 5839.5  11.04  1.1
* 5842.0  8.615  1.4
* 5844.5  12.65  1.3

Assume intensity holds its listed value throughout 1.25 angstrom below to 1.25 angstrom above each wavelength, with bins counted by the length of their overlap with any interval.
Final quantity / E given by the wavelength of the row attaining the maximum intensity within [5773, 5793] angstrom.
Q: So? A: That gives 5784.5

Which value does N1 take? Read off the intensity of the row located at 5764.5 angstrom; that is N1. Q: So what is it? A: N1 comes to 10.84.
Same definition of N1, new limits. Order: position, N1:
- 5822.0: 10.9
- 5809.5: 12.79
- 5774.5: 10.54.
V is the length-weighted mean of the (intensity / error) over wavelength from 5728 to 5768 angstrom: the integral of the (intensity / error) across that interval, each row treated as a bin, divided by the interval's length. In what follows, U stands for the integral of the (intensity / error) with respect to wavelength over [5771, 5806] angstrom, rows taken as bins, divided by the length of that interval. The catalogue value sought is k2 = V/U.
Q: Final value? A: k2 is 0.97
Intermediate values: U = 9.6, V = 9.3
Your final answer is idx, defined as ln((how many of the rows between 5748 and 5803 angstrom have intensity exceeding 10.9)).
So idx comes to 2.40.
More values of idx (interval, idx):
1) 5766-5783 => 0.00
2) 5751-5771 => 1.61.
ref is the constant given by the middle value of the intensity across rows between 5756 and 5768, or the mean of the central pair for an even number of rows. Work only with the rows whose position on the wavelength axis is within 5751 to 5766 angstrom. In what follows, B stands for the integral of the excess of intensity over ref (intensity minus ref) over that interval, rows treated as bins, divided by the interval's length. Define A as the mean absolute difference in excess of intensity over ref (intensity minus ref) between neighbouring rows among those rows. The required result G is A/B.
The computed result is 3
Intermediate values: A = 2.00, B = 0.6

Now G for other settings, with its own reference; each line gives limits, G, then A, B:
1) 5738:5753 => 16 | 1.40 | 0.1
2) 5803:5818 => 1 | 1.29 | 1.1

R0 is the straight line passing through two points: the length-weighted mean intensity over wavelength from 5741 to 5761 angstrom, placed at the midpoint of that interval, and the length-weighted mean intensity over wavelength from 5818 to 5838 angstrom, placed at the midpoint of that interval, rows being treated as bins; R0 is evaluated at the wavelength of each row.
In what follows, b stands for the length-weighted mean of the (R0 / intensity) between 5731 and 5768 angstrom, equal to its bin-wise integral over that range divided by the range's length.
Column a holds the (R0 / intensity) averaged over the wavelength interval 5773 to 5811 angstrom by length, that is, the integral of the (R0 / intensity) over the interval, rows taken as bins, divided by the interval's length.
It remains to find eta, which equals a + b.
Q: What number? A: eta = 2.18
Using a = 1.14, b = 1.04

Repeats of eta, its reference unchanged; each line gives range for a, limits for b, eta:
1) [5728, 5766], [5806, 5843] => 1.45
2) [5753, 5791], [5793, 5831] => 2.18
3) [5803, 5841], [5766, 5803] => 2.20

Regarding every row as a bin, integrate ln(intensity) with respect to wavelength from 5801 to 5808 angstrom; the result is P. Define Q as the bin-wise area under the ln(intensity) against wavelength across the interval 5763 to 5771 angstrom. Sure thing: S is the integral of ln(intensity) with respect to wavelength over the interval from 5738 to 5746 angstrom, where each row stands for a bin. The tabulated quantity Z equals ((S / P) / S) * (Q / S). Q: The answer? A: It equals 0.057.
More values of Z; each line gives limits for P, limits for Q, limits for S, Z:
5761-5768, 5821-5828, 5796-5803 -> 0.060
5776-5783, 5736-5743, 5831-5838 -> 0.065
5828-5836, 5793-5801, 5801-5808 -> 0.057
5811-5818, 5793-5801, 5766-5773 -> 0.071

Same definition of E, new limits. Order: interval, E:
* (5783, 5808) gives 5799.5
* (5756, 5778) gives 5769.5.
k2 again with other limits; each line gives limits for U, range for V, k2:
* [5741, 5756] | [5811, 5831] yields 1.47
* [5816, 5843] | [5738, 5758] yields 0.72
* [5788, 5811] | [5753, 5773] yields 0.80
